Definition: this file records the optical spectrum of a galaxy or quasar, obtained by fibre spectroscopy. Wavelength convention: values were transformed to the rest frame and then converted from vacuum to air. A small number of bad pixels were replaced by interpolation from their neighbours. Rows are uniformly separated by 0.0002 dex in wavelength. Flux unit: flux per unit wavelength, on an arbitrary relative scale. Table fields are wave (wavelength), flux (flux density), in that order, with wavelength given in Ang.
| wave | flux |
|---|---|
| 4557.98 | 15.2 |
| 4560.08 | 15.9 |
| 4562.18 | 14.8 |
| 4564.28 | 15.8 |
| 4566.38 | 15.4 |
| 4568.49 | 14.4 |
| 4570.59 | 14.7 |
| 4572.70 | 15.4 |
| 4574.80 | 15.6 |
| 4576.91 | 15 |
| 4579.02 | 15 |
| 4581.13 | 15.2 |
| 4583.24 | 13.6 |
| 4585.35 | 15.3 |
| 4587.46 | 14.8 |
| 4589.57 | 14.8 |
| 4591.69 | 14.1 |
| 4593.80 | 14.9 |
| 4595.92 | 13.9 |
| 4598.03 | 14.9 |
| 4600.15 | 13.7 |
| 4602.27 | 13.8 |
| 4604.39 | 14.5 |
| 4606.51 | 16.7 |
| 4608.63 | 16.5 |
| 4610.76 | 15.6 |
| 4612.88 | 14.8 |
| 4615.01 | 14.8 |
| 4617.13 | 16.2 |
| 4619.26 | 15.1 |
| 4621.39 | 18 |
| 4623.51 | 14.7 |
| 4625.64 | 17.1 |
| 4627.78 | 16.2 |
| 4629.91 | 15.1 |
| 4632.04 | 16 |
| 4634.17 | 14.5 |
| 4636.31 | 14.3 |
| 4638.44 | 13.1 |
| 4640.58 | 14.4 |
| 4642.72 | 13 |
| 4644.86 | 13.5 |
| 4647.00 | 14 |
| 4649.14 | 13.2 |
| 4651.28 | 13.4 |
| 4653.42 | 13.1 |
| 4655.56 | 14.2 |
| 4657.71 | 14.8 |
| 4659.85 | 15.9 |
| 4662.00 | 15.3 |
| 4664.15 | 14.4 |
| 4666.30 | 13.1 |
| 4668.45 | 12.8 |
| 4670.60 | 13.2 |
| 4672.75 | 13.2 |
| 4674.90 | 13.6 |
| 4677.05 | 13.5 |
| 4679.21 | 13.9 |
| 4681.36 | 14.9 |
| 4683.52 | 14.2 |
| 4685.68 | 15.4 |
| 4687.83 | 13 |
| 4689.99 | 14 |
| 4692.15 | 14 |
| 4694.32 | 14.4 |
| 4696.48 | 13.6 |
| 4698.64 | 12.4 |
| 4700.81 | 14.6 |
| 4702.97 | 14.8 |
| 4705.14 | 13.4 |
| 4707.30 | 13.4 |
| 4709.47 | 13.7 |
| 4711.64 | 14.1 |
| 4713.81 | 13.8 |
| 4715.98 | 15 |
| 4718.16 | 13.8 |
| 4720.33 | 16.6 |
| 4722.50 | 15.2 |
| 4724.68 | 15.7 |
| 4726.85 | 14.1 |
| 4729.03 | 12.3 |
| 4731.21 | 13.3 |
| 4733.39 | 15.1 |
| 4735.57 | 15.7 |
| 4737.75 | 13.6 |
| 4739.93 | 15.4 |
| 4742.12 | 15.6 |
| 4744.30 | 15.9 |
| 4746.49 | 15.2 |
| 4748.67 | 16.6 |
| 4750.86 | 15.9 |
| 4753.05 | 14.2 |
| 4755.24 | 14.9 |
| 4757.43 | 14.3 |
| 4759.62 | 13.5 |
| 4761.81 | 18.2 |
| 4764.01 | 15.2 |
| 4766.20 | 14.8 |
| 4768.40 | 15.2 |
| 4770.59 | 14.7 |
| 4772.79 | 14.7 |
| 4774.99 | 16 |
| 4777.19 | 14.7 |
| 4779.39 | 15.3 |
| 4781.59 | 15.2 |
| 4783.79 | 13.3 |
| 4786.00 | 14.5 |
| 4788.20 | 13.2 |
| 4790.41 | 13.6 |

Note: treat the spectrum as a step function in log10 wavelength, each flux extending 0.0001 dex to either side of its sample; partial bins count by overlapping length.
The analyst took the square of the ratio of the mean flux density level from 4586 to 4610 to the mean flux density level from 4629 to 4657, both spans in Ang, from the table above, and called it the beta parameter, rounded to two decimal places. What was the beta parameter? 1.12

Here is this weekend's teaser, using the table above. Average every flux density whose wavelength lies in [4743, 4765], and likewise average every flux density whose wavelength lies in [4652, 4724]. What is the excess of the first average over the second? 1.3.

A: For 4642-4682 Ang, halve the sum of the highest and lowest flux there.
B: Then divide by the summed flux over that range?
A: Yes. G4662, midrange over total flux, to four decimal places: 0.0546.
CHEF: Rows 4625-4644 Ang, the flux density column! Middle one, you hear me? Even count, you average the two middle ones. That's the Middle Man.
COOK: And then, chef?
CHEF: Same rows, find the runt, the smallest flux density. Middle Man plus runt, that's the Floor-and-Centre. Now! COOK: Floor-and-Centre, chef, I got 27.5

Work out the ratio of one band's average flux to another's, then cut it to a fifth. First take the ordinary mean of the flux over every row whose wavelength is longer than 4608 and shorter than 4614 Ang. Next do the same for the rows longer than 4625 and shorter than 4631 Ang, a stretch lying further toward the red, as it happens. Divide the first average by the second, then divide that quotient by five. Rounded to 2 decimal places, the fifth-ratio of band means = 0.19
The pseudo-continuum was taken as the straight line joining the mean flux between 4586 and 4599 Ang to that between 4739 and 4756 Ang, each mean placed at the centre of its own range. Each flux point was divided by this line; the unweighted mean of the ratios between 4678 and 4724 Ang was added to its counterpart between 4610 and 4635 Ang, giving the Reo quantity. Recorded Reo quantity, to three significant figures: 2.00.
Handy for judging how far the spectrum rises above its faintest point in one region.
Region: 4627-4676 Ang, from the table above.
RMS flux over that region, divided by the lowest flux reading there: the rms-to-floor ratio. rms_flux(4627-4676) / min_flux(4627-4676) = 1.10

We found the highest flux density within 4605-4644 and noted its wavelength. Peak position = 4621.39 Ang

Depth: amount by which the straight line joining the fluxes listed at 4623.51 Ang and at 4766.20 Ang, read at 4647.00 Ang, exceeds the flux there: 0.7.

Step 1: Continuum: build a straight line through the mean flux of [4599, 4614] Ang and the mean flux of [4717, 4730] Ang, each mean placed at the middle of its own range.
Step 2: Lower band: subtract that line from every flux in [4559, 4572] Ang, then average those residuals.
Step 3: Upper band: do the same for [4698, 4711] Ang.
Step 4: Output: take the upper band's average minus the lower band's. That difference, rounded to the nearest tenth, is -0.9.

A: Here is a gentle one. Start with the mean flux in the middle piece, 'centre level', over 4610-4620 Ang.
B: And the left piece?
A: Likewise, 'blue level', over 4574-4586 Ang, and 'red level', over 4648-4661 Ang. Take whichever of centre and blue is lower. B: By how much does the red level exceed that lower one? -0.8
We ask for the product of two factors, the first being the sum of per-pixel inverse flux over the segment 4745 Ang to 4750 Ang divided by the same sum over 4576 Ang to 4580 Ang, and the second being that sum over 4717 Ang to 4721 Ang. 0.125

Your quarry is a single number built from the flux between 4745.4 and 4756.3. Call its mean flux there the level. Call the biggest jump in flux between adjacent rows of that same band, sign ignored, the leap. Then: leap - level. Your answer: -13.7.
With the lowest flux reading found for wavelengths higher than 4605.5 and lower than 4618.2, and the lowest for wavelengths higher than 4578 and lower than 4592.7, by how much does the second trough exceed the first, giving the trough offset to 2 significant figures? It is -1.2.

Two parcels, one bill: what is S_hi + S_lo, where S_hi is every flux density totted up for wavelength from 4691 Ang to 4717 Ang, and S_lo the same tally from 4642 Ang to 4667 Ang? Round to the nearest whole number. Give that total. 335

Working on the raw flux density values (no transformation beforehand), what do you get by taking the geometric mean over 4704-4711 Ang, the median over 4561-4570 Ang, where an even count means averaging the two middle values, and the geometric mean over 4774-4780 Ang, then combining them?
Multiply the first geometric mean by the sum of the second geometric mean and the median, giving 411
